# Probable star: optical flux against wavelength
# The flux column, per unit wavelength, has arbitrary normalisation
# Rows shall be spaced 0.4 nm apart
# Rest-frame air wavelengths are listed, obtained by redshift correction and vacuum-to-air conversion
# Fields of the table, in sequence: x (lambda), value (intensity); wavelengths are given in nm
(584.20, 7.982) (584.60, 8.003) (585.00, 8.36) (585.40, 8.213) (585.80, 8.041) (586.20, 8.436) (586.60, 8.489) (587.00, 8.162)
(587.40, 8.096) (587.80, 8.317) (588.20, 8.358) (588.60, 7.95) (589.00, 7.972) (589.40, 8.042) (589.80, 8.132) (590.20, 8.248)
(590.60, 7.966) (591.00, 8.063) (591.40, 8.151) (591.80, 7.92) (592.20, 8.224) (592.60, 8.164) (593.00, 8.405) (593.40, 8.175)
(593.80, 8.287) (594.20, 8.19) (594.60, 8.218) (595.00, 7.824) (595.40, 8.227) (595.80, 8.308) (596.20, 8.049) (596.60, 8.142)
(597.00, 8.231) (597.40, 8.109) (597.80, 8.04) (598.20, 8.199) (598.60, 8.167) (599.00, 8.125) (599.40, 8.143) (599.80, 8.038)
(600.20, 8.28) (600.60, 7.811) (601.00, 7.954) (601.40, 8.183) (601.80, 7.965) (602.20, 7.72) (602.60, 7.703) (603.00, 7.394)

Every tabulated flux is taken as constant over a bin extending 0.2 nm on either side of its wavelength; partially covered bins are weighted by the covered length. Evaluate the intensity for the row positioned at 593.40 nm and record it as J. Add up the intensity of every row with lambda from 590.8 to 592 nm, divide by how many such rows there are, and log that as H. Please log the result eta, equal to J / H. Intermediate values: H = 8.04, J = 8.175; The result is 1.02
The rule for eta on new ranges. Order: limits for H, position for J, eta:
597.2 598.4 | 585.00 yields 1.03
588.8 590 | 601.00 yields 0.99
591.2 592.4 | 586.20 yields 1.04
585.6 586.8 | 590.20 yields 0.99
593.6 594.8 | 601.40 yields 0.99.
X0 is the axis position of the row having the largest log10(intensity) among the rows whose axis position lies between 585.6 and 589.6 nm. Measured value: 586.60 nm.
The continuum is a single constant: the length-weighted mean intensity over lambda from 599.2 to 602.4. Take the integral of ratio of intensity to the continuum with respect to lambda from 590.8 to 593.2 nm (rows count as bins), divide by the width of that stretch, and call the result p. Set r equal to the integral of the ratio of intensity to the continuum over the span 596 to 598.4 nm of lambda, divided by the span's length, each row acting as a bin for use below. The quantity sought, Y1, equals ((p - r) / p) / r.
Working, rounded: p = 1.02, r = 1.01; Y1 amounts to 0.003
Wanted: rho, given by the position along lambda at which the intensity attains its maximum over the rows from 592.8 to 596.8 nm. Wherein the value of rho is 593.00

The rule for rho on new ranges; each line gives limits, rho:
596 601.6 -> 600.20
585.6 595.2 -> 586.60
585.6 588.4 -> 586.60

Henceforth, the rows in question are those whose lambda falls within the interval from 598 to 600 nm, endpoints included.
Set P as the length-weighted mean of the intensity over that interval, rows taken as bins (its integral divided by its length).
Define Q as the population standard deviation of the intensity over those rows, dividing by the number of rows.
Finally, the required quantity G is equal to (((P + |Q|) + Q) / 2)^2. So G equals 17.0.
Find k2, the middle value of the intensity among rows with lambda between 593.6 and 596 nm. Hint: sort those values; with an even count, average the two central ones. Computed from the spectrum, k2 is 8.22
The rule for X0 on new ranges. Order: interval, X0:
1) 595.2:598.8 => 595.80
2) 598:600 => 598.20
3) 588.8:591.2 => 590.20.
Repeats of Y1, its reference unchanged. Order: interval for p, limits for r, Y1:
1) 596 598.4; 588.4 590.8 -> 0.009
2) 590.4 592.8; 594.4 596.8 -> -0.006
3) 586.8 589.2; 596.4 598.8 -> -0.001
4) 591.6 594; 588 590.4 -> 0.009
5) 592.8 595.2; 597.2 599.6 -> 0.006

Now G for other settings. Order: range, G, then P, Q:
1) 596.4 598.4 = 17.1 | 8.144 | 0.07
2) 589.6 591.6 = 17.2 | 8.112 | 0.09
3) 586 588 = 18.5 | 8.300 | 0.15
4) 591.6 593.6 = 18.0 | 8.178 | 0.16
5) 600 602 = 17.5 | 8.039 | 0.17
